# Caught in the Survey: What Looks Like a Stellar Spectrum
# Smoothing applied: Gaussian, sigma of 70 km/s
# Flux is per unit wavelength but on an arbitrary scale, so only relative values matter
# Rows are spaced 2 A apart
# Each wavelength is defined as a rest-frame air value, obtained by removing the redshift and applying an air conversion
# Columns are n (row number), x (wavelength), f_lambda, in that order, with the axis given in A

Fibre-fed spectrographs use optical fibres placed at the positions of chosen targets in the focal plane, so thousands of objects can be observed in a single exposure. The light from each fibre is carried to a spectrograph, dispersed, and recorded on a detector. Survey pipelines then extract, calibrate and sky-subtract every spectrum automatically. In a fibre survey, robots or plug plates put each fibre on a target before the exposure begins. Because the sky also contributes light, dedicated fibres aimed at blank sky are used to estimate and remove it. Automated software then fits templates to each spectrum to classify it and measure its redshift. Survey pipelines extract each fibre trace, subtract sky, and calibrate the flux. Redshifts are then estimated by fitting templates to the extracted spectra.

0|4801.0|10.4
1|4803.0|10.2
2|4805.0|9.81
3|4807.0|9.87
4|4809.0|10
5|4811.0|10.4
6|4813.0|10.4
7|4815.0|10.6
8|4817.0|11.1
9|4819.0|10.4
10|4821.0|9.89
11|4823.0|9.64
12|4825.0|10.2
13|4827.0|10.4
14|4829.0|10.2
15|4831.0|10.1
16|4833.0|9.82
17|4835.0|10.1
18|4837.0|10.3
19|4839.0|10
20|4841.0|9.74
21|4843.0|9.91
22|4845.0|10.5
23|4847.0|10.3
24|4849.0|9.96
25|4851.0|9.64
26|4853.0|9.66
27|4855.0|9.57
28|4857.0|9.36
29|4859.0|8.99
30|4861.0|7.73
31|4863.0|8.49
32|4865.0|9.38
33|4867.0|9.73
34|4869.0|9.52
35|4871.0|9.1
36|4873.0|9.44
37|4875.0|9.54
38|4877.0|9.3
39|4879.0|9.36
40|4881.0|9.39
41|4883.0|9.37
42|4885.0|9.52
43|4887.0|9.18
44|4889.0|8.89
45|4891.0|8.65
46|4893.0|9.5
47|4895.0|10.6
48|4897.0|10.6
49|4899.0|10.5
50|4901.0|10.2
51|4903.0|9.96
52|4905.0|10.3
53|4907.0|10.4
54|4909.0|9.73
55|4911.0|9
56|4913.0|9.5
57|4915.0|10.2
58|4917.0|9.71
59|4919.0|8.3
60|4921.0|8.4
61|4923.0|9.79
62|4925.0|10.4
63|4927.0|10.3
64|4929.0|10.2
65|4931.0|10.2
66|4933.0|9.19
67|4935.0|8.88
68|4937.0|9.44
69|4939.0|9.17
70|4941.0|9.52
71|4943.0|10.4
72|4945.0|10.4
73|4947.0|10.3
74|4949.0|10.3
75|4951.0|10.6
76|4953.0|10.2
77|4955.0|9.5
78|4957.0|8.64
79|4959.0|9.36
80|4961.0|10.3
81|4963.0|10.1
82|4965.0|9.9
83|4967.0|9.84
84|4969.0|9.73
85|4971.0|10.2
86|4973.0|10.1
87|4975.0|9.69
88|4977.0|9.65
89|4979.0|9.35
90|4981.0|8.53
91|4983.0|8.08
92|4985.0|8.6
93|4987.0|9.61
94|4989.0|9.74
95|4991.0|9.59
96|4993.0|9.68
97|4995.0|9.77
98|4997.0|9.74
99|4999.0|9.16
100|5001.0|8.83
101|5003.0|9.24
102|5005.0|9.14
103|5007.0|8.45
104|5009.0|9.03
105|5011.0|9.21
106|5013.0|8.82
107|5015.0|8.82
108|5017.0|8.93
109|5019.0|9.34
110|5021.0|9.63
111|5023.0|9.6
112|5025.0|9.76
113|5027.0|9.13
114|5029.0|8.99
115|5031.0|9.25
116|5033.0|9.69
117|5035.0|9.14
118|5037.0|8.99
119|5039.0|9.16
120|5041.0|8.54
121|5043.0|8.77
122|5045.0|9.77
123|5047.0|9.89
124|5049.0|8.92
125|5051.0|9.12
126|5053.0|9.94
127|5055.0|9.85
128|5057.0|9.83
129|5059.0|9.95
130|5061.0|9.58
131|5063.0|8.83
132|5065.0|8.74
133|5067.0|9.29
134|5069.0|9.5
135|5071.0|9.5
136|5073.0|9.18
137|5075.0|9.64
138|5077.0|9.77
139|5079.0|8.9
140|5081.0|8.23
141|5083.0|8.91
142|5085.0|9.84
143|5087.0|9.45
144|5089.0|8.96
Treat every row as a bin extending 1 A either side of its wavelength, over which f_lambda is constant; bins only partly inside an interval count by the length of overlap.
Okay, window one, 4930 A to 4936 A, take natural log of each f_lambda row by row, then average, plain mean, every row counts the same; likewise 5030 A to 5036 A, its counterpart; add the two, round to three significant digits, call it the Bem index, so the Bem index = 4.48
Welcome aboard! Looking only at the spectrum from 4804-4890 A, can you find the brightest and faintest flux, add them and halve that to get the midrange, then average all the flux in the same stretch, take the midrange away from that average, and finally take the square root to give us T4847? 0.57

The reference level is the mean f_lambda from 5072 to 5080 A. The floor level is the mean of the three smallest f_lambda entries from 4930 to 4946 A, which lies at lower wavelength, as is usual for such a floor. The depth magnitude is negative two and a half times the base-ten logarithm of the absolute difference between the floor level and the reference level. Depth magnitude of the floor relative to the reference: 1.3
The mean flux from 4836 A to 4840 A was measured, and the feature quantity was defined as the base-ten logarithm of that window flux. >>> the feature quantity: 1.01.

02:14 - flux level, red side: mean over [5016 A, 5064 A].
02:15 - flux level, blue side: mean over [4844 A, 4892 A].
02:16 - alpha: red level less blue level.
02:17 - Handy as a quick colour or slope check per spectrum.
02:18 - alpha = 0.0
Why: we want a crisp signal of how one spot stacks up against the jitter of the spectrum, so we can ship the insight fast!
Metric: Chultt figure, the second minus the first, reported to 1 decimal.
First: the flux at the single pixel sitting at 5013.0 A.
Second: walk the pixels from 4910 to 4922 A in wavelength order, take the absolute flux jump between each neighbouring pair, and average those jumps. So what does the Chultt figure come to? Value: -8.2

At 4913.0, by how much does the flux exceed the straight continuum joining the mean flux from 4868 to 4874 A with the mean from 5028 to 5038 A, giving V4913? 0.18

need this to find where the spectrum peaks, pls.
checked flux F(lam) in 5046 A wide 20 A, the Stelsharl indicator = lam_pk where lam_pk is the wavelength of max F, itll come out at 5053.0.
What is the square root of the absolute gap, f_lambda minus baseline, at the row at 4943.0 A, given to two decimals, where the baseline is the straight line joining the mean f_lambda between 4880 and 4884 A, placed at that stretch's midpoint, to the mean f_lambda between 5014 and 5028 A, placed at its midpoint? 1.02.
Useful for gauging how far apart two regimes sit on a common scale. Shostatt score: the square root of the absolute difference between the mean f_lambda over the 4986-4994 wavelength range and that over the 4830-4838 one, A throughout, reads 0.65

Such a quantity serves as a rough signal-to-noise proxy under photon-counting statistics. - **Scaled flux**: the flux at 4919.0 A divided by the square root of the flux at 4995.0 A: 2.66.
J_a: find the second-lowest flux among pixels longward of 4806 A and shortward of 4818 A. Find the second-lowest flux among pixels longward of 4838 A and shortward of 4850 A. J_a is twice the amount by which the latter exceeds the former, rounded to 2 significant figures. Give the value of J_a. -0.18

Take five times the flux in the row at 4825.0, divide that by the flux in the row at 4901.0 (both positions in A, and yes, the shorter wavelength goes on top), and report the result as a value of 5.00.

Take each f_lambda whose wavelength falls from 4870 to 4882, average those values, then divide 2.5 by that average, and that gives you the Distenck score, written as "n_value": 0.267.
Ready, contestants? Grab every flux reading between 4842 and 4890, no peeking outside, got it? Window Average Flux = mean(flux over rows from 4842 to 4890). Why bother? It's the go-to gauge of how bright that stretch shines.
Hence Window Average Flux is 9.41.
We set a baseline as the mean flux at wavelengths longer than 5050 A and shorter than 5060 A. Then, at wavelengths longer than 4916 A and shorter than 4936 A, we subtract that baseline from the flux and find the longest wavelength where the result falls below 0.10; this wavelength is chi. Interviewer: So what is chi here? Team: 4935.0 A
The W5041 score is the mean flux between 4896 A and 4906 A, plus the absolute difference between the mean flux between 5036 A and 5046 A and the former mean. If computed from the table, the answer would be 11.6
